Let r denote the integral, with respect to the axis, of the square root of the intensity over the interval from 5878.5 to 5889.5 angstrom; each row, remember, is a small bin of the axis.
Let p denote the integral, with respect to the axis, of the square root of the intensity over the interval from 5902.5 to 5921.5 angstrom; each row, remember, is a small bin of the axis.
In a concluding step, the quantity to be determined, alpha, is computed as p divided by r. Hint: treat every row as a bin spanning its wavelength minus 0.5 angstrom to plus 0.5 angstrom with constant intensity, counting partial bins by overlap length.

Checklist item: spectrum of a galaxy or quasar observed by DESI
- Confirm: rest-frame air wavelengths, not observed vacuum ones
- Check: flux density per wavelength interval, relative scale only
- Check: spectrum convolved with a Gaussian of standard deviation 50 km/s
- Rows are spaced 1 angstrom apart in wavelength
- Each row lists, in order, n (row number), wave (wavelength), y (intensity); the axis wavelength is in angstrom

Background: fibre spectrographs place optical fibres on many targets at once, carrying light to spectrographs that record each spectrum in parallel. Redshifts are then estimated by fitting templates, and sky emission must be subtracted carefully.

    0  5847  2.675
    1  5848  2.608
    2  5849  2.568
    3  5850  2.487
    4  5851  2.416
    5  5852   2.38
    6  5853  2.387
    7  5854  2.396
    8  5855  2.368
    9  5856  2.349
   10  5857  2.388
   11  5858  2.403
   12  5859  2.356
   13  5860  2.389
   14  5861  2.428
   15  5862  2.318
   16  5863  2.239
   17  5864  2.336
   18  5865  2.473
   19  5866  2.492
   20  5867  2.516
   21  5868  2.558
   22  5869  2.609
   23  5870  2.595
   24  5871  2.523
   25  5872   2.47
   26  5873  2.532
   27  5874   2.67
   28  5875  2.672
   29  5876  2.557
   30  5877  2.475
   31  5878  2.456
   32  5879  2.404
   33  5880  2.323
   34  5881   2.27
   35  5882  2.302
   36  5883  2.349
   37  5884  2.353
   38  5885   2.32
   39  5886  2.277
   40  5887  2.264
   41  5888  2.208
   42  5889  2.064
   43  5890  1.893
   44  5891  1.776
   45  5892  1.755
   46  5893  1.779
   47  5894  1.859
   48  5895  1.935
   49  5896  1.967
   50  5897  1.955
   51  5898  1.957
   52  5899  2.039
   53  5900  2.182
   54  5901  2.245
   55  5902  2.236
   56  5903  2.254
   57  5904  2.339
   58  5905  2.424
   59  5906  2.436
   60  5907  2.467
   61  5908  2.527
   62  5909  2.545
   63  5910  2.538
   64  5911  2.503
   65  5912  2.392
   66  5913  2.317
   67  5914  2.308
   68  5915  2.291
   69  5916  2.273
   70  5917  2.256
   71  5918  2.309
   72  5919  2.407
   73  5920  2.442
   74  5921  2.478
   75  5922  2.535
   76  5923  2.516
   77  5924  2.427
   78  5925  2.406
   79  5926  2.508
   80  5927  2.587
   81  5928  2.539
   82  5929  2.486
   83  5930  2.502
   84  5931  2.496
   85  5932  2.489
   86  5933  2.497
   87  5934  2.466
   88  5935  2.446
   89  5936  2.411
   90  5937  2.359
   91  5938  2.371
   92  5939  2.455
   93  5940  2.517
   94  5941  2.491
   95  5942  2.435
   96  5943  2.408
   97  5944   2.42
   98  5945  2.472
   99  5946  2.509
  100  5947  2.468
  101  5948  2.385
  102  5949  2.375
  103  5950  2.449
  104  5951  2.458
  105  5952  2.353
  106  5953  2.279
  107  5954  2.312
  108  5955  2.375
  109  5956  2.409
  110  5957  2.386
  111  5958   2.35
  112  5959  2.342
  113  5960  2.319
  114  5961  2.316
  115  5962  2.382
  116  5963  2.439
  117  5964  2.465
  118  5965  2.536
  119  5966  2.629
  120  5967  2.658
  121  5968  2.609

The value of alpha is 1.77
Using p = 29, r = 16.6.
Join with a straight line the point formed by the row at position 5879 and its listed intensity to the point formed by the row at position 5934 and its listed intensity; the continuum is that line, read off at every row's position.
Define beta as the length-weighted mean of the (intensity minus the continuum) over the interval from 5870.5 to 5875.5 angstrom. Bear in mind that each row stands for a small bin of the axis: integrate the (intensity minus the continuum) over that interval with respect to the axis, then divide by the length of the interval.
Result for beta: 0.18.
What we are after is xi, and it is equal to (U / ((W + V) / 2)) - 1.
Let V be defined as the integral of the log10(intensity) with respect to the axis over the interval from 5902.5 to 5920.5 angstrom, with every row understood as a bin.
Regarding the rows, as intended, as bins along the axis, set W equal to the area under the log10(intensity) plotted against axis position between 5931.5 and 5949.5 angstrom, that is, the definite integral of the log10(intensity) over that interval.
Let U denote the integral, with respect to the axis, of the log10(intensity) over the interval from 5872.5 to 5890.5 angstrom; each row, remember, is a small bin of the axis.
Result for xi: -0.033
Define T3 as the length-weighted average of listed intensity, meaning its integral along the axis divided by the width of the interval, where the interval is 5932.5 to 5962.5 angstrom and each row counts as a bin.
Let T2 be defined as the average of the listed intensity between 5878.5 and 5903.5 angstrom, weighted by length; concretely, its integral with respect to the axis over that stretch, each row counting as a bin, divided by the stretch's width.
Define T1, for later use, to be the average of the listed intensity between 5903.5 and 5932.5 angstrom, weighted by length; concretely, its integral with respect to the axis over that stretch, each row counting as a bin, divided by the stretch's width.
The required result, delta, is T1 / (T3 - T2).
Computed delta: 8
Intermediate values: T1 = 2.44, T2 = 2.12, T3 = 2.41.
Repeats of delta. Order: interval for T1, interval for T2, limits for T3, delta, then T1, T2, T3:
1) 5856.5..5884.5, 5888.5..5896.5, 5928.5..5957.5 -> 4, 2.44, 1.88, 2.43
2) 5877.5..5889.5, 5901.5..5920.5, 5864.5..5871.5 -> 15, 2.30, 2.38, 2.54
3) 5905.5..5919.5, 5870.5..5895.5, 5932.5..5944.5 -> 13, 2.40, 2.26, 2.44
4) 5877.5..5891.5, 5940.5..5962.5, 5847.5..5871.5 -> 49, 2.23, 2.40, 2.44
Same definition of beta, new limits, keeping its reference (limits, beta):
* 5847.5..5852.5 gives 0.12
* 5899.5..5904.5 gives -0.18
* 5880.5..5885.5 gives -0.09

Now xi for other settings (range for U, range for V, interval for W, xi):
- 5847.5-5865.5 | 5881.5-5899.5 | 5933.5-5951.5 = 0.091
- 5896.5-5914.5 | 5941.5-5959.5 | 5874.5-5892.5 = -0.008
